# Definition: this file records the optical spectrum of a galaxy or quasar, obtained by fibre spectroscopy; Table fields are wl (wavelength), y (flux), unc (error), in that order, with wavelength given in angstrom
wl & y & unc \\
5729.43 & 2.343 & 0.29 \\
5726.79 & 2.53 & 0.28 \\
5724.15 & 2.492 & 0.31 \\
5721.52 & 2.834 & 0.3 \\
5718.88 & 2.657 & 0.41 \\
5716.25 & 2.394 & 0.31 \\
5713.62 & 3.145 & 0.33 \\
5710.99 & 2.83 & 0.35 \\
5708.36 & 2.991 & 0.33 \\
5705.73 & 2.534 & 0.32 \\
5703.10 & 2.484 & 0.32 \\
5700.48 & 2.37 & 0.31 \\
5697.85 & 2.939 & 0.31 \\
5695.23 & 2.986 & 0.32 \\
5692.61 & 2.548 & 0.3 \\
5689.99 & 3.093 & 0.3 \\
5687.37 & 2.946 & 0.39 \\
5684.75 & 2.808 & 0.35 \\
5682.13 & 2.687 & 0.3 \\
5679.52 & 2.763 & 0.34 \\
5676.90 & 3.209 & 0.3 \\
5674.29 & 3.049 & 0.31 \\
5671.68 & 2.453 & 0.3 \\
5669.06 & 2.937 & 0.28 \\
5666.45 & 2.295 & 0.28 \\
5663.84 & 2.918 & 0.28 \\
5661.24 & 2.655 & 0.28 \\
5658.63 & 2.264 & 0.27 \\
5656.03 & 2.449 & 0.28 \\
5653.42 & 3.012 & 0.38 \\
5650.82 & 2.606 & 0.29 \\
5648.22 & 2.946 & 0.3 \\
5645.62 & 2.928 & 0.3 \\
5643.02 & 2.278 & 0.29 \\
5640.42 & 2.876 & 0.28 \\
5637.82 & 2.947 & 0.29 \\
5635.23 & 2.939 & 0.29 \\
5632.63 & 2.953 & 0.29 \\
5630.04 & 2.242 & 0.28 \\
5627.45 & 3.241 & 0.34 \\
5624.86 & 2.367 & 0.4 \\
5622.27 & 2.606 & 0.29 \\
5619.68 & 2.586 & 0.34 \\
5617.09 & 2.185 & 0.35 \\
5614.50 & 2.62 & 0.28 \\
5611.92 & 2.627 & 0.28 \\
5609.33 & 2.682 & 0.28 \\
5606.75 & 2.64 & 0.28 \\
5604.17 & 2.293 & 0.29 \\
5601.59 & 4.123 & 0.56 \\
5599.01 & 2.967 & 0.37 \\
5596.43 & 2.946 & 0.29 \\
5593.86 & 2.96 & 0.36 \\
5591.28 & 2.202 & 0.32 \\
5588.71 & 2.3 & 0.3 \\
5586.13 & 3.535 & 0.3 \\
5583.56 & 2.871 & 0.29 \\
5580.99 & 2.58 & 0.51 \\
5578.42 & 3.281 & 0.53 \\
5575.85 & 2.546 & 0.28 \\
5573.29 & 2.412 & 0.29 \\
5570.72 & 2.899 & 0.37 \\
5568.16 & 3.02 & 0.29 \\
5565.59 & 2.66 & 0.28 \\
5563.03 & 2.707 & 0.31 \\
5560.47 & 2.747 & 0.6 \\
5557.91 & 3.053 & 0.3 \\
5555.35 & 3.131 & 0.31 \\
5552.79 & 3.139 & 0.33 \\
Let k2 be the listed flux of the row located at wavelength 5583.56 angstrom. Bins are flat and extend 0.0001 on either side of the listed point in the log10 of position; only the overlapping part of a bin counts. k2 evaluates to 2.871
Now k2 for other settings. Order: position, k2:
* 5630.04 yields 2.242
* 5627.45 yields 3.241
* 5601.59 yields 4.123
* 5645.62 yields 2.928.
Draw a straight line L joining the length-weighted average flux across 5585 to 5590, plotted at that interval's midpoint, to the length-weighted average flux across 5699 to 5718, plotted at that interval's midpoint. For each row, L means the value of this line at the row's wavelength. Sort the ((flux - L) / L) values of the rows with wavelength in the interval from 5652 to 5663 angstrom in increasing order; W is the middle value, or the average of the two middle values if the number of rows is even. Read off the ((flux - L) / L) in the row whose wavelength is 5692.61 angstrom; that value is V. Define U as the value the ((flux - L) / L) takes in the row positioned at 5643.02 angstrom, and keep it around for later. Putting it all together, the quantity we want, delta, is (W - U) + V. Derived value 0.05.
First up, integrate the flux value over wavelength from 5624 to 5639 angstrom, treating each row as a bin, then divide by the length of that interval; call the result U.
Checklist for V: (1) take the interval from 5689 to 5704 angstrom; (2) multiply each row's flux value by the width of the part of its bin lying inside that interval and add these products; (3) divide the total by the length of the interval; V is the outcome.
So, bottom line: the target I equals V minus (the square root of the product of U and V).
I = -0.03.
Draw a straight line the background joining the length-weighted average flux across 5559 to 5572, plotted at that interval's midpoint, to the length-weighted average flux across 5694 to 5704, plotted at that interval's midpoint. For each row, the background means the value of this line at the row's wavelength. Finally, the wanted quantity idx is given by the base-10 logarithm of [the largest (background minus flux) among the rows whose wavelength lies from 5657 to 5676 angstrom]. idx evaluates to -0.33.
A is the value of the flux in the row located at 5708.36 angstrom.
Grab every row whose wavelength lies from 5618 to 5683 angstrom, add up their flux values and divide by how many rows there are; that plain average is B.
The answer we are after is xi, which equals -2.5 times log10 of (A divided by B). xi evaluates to -0.10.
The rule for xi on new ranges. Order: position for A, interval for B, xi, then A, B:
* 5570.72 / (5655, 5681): -0.08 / 2.899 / 2.699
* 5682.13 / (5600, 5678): 0.02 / 2.687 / 2.731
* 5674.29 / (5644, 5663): -0.13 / 3.049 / 2.694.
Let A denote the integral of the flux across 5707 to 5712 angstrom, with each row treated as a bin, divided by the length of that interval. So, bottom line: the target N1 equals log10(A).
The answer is 0.464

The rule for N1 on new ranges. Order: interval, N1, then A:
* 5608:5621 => 0.405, 2.54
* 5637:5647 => 0.439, 2.75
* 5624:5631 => 0.423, 2.65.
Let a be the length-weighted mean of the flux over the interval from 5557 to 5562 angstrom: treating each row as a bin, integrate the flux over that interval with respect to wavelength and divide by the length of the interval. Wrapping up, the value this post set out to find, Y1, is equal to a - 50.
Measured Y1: -47.1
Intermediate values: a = 2.88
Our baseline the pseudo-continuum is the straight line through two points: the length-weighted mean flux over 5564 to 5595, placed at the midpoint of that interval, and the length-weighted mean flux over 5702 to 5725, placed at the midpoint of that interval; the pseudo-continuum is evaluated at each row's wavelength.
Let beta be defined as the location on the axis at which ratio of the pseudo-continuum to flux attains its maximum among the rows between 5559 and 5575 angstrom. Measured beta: 5573.29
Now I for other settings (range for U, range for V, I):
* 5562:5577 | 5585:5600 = 0.05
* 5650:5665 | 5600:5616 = 0.09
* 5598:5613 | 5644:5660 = -0.10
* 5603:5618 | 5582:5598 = 0.15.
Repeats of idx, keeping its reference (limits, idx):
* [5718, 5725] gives -0.72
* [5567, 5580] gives -0.41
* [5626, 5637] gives -0.29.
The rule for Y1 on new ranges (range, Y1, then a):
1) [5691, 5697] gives -47.2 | 2.80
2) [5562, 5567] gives -47.3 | 2.69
